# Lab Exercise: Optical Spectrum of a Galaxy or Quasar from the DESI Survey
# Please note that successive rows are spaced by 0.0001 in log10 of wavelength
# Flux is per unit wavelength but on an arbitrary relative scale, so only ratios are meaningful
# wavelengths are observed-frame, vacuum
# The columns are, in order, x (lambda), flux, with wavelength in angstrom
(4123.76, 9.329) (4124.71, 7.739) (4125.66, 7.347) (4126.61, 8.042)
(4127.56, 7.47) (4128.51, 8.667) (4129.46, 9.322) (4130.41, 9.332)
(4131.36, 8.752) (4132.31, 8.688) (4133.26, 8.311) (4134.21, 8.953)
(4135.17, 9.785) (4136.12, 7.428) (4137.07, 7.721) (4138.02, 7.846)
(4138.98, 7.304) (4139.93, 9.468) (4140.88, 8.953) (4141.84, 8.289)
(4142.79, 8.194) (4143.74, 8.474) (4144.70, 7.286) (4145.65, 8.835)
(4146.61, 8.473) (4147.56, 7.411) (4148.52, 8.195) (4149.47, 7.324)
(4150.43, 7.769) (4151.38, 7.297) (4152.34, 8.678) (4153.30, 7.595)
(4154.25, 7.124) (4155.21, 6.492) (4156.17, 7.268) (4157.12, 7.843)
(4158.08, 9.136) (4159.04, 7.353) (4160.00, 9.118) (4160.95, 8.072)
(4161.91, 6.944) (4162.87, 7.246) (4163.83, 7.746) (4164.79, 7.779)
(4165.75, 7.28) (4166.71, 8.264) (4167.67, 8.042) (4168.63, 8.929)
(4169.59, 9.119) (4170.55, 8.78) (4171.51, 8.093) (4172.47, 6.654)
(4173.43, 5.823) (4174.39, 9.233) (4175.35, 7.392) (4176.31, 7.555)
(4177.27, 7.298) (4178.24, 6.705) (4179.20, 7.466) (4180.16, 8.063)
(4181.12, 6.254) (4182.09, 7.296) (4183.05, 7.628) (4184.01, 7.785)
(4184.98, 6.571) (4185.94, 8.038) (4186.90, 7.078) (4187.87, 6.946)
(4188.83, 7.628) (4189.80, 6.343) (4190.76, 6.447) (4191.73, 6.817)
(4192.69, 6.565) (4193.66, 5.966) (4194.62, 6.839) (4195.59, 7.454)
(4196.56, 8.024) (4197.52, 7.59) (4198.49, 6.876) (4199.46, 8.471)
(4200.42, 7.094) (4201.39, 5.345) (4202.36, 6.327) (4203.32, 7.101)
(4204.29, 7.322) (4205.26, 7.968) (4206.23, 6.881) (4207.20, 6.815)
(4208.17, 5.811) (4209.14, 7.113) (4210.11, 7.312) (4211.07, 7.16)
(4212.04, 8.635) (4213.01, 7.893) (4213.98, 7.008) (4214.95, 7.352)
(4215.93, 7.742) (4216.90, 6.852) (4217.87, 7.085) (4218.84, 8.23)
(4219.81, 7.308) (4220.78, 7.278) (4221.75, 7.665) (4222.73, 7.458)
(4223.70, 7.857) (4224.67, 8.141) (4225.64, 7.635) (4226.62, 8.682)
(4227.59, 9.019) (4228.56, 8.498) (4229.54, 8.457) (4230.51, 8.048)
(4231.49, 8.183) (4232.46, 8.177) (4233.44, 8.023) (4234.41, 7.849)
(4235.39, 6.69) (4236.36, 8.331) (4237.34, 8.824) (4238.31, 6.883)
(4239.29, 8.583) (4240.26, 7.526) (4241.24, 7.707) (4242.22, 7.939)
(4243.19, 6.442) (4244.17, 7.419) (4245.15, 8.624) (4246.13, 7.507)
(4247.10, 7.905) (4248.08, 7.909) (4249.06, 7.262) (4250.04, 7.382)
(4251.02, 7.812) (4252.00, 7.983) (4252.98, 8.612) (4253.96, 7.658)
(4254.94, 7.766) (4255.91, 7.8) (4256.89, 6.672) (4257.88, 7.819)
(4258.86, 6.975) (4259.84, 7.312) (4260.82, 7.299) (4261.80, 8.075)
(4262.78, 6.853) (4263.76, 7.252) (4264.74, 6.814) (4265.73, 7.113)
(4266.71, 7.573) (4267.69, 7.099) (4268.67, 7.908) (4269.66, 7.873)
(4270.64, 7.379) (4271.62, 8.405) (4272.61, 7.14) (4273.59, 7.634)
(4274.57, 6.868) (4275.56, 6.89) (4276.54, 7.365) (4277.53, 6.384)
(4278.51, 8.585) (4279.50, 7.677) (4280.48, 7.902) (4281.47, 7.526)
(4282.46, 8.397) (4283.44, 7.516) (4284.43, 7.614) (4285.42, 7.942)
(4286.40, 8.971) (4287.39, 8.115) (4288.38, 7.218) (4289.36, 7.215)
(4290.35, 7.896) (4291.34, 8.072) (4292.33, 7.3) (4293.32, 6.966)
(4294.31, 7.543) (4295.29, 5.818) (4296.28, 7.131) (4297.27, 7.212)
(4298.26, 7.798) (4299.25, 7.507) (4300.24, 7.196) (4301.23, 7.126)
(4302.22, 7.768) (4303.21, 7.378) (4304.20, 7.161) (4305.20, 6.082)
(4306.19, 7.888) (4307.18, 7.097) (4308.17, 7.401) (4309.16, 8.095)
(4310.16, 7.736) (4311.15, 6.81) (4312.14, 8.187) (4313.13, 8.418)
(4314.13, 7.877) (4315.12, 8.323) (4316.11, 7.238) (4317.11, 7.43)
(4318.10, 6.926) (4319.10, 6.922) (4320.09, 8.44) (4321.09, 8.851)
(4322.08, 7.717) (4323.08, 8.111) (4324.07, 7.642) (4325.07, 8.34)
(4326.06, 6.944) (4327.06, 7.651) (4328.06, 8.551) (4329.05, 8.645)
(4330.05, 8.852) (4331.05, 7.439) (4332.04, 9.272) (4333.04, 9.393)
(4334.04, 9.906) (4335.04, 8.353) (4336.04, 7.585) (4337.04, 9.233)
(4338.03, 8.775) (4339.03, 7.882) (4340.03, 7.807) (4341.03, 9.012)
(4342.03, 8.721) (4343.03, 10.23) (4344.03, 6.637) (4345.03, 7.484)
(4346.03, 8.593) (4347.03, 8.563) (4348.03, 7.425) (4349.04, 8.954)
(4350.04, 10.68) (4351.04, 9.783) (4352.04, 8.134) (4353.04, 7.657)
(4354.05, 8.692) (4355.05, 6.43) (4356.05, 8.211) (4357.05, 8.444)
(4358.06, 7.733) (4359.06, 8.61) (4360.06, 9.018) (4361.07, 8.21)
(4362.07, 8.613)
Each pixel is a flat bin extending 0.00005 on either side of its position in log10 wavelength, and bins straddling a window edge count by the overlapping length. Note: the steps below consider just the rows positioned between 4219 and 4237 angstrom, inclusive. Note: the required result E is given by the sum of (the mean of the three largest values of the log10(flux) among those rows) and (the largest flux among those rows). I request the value 10.0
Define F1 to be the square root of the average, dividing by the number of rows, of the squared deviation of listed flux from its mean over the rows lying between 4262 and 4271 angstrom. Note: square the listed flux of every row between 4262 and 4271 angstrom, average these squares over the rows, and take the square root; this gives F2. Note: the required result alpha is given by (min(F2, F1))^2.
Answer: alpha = 0.14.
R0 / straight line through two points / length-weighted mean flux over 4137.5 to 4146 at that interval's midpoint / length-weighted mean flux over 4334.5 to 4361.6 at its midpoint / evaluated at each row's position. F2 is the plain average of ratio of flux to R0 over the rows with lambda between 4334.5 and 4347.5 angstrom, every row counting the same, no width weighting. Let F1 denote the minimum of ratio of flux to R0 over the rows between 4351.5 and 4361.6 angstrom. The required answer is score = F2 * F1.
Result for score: 0.76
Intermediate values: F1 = 0.76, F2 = 1.00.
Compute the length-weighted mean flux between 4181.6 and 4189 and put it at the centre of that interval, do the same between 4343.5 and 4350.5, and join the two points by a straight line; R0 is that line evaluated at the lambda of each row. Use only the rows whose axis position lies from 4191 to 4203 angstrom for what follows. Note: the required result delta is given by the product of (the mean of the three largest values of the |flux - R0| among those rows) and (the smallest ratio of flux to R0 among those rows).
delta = 1.1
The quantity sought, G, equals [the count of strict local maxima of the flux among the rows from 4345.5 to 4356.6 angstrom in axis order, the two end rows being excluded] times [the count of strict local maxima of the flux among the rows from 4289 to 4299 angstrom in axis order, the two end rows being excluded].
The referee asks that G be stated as 4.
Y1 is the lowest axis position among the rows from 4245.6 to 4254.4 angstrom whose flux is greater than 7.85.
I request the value 4247.10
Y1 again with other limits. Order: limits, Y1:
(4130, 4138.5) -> 4130.41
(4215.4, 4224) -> 4218.84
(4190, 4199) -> 4196.56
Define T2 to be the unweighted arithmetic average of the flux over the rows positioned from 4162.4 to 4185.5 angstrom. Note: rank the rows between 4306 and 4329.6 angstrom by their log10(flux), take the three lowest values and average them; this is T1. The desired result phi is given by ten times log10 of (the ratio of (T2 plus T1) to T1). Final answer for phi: 10.0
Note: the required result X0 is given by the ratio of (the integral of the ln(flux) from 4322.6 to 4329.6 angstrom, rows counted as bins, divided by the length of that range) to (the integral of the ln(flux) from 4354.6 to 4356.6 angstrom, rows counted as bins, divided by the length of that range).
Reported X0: 1.04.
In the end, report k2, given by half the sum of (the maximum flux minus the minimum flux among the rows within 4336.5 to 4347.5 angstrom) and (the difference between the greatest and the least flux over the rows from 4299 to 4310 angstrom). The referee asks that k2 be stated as 2.8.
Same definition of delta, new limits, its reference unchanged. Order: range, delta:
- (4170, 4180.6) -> 1.3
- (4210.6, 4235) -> 1.1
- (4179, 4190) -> 0.8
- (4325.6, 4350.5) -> 1.6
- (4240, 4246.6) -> 0.7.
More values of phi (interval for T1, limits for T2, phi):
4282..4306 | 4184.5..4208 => 9.9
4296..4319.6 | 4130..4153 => 10.5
